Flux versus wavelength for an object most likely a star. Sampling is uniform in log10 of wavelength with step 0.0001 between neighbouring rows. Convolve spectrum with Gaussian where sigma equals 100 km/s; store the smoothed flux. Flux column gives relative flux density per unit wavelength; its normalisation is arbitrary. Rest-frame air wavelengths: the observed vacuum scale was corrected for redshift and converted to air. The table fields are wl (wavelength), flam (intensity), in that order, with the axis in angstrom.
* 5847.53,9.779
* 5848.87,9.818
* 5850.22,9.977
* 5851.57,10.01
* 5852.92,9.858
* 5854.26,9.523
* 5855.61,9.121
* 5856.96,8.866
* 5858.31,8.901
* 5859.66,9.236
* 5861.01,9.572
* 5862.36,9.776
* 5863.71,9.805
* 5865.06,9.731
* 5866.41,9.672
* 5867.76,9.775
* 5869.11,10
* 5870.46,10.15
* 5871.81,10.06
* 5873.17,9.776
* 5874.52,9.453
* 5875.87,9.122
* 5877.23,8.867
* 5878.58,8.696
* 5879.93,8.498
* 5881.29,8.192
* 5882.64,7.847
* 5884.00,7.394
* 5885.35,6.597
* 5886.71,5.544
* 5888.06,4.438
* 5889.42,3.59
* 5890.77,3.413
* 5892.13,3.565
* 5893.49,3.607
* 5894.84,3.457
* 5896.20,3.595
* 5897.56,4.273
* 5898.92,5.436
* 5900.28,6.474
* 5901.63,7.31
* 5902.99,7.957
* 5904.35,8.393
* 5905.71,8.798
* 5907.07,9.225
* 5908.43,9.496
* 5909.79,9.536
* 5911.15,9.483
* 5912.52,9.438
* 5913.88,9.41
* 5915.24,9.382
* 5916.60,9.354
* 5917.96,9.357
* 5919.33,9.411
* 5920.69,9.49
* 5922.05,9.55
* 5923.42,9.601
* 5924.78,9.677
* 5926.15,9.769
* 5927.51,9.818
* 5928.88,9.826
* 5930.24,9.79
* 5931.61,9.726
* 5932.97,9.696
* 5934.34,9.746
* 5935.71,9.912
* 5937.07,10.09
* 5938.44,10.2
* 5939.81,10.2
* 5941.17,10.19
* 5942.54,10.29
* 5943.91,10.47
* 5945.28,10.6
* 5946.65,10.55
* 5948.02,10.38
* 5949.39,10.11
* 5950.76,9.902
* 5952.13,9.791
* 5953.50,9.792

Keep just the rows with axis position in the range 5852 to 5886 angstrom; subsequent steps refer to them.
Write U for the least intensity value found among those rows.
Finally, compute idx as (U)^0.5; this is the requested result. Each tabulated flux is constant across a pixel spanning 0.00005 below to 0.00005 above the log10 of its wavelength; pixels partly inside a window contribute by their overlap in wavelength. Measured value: 2.57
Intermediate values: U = 6.597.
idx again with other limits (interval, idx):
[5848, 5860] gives 2.98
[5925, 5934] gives 3.11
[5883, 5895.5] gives 1.85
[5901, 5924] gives 2.70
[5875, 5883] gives 2.80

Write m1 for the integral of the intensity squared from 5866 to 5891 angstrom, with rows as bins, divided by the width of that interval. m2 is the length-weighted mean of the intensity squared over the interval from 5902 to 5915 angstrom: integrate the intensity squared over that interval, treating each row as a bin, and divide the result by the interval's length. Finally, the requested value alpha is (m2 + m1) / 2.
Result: 75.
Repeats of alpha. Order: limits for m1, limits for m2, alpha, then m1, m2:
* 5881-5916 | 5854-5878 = 71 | 51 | 91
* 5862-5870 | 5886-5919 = 75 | 96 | 54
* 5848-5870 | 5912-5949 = 95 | 92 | 97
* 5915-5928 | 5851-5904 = 78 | 91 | 65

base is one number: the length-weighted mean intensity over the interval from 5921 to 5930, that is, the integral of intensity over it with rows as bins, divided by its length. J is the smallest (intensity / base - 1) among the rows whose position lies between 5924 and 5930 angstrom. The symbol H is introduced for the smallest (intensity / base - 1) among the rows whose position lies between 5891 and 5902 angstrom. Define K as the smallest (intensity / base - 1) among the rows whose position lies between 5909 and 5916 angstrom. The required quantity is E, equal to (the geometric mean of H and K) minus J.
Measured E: 0.15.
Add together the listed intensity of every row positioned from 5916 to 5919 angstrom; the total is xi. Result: 18.7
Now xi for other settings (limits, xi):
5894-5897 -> 7.1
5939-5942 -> 20.4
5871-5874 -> 19.8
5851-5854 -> 19.9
